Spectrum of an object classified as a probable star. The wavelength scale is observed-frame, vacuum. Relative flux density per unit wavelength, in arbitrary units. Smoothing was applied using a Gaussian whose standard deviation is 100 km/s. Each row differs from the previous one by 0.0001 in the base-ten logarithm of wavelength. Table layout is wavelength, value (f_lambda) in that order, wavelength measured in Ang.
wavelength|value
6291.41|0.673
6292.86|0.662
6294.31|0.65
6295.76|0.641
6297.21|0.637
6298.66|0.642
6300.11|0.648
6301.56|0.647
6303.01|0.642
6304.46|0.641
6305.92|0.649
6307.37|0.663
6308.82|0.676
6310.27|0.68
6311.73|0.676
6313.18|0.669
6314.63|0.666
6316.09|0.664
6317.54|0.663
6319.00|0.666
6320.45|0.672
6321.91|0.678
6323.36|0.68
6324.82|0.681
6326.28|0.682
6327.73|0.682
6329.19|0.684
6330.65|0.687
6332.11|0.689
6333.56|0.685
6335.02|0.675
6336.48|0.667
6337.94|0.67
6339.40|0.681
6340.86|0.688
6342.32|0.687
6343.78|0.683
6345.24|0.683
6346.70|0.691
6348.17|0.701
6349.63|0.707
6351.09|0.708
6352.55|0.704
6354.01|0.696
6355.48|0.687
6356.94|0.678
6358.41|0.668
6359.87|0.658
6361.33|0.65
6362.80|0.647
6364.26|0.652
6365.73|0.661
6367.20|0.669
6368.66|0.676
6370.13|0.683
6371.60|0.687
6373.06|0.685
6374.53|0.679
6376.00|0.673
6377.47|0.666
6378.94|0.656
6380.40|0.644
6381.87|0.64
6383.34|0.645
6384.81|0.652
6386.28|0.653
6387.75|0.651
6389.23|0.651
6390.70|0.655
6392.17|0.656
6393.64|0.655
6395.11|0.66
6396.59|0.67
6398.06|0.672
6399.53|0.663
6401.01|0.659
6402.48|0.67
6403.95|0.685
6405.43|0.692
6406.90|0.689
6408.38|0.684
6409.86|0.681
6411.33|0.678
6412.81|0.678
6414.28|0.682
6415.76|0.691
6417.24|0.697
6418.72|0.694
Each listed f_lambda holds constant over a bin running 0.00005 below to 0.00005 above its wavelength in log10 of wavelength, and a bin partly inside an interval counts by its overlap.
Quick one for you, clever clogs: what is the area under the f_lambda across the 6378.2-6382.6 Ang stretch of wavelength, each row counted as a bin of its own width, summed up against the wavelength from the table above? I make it 2.85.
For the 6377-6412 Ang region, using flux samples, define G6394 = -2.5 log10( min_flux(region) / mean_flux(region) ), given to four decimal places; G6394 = 0.0394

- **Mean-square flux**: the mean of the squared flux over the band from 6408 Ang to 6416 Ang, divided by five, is 0.093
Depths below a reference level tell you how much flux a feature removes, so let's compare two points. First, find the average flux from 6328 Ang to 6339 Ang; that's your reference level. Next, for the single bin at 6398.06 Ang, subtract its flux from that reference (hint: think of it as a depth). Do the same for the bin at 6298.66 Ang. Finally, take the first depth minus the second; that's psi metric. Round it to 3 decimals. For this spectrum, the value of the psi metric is -0.030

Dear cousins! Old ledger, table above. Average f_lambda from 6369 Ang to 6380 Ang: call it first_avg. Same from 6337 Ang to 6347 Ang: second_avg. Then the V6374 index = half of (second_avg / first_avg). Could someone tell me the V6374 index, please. 0.506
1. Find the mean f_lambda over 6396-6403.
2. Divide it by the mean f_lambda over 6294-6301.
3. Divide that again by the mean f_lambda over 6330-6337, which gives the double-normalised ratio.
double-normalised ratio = 1.52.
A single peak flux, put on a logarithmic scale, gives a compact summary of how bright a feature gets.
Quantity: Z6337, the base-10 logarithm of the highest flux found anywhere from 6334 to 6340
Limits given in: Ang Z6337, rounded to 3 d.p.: -0.167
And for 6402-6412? -0.160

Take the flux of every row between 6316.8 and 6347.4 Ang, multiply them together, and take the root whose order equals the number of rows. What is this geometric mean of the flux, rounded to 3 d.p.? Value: 0.680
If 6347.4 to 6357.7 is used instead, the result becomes 0.697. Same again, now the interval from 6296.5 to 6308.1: 0.646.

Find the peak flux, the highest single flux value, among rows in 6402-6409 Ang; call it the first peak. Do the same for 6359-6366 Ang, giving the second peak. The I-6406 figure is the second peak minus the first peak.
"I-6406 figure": -0.031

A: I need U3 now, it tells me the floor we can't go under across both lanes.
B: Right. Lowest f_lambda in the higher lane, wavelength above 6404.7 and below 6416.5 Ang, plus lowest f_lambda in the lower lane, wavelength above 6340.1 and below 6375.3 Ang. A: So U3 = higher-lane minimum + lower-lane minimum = 1.325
